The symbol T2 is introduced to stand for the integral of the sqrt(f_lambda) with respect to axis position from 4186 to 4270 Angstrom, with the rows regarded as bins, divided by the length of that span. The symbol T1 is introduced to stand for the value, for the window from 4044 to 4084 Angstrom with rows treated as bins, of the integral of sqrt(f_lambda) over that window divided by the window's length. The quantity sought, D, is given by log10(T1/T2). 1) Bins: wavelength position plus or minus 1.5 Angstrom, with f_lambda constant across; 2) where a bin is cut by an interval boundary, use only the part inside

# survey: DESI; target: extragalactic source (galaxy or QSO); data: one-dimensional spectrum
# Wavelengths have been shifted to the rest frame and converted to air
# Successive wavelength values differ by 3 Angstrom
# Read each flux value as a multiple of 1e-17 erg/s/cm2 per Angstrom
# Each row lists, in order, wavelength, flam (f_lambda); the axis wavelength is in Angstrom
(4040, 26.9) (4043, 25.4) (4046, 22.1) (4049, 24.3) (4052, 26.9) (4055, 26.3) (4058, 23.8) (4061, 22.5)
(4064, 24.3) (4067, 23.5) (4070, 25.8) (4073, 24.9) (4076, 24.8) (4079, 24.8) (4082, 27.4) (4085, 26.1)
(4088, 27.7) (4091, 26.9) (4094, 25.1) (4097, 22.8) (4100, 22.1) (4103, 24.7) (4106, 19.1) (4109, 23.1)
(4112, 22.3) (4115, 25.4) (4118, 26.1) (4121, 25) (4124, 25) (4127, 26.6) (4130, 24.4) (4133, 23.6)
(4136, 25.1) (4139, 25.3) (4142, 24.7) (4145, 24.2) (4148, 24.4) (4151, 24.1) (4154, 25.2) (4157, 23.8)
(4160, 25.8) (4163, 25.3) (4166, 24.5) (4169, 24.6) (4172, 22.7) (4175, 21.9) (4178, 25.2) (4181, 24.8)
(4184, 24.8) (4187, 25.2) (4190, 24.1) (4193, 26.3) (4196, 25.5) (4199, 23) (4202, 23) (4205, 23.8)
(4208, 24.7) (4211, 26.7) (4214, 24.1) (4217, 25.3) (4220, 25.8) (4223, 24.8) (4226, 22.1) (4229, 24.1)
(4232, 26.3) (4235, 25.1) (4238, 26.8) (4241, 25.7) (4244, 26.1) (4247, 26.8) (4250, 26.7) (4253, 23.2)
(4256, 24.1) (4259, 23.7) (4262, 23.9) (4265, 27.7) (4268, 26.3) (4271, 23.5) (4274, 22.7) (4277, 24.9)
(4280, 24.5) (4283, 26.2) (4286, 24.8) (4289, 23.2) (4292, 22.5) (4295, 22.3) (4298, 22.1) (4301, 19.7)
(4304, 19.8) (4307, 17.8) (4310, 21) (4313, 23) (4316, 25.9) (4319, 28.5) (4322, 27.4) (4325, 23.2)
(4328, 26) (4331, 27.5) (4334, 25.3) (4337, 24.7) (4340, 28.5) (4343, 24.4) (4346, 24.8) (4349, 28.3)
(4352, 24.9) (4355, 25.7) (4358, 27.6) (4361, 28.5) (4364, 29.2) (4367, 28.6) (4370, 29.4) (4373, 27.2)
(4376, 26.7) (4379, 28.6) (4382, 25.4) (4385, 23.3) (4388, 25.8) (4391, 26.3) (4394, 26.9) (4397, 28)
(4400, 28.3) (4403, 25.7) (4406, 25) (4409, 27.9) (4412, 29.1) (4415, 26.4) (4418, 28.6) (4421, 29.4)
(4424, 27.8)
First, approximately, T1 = 4.972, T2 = 5.00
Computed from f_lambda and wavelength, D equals -0.002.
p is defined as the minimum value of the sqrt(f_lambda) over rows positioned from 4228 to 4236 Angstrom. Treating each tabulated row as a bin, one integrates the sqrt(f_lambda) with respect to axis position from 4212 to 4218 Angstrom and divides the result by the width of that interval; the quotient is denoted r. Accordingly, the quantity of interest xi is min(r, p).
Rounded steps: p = 4.91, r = 4.98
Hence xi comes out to 4.91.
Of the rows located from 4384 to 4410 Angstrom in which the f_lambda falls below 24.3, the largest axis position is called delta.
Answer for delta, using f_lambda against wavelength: 4385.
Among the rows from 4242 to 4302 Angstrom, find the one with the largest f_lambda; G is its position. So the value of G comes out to 4265 Angstrom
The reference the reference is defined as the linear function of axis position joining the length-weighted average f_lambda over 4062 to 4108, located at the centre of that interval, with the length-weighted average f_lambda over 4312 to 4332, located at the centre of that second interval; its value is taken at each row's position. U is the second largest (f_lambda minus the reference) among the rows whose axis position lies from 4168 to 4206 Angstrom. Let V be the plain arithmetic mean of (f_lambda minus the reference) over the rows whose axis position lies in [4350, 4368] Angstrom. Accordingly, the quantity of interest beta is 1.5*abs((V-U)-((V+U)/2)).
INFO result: 0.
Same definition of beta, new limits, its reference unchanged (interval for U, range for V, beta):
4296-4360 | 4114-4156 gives 5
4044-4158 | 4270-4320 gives 8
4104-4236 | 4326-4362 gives 3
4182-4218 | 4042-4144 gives 2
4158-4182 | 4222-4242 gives 1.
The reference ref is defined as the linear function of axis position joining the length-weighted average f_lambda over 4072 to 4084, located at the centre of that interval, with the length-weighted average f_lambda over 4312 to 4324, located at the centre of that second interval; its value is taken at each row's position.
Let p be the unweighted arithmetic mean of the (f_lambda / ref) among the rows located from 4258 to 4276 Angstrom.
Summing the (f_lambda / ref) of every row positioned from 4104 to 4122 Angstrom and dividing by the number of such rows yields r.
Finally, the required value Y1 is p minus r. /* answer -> 0.03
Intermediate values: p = 0.945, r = 0.92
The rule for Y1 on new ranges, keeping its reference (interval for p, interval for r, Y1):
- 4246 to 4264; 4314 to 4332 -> -0.06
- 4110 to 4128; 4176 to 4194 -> 0.01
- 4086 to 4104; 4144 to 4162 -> 0.02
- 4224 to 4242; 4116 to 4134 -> -0.02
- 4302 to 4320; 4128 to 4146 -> -0.09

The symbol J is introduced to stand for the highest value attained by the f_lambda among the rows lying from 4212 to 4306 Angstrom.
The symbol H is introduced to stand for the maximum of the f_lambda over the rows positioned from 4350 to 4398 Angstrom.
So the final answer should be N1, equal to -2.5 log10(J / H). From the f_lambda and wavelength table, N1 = 0.06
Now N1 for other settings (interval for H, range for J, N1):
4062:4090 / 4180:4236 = 0.04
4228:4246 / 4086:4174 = -0.04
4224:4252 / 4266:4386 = -0.10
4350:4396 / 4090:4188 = 0.10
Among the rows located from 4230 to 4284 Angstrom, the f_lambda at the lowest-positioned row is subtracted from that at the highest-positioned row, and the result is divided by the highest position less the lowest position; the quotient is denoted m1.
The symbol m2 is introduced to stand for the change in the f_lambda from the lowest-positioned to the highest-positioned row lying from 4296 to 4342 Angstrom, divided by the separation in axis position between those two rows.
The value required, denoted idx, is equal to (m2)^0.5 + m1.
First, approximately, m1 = -0.002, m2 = 0.15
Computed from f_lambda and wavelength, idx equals 0.39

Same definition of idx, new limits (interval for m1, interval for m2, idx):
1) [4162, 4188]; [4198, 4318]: 0.15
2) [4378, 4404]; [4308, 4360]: 0.25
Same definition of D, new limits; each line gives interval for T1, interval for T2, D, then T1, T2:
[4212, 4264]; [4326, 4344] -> -0.009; 5.000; 5.10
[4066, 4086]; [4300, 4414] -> -0.004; 5.034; 5.08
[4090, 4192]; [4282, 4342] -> 0.004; 4.932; 4.88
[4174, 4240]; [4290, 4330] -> 0.016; 4.971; 4.79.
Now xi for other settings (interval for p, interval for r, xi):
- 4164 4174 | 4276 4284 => 4.76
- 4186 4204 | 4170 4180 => 4.80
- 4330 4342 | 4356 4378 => 4.97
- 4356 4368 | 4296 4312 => 4.50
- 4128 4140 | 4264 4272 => 4.86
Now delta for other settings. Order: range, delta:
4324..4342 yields 4325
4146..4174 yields 4172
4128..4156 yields 4151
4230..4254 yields 4253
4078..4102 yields 4100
